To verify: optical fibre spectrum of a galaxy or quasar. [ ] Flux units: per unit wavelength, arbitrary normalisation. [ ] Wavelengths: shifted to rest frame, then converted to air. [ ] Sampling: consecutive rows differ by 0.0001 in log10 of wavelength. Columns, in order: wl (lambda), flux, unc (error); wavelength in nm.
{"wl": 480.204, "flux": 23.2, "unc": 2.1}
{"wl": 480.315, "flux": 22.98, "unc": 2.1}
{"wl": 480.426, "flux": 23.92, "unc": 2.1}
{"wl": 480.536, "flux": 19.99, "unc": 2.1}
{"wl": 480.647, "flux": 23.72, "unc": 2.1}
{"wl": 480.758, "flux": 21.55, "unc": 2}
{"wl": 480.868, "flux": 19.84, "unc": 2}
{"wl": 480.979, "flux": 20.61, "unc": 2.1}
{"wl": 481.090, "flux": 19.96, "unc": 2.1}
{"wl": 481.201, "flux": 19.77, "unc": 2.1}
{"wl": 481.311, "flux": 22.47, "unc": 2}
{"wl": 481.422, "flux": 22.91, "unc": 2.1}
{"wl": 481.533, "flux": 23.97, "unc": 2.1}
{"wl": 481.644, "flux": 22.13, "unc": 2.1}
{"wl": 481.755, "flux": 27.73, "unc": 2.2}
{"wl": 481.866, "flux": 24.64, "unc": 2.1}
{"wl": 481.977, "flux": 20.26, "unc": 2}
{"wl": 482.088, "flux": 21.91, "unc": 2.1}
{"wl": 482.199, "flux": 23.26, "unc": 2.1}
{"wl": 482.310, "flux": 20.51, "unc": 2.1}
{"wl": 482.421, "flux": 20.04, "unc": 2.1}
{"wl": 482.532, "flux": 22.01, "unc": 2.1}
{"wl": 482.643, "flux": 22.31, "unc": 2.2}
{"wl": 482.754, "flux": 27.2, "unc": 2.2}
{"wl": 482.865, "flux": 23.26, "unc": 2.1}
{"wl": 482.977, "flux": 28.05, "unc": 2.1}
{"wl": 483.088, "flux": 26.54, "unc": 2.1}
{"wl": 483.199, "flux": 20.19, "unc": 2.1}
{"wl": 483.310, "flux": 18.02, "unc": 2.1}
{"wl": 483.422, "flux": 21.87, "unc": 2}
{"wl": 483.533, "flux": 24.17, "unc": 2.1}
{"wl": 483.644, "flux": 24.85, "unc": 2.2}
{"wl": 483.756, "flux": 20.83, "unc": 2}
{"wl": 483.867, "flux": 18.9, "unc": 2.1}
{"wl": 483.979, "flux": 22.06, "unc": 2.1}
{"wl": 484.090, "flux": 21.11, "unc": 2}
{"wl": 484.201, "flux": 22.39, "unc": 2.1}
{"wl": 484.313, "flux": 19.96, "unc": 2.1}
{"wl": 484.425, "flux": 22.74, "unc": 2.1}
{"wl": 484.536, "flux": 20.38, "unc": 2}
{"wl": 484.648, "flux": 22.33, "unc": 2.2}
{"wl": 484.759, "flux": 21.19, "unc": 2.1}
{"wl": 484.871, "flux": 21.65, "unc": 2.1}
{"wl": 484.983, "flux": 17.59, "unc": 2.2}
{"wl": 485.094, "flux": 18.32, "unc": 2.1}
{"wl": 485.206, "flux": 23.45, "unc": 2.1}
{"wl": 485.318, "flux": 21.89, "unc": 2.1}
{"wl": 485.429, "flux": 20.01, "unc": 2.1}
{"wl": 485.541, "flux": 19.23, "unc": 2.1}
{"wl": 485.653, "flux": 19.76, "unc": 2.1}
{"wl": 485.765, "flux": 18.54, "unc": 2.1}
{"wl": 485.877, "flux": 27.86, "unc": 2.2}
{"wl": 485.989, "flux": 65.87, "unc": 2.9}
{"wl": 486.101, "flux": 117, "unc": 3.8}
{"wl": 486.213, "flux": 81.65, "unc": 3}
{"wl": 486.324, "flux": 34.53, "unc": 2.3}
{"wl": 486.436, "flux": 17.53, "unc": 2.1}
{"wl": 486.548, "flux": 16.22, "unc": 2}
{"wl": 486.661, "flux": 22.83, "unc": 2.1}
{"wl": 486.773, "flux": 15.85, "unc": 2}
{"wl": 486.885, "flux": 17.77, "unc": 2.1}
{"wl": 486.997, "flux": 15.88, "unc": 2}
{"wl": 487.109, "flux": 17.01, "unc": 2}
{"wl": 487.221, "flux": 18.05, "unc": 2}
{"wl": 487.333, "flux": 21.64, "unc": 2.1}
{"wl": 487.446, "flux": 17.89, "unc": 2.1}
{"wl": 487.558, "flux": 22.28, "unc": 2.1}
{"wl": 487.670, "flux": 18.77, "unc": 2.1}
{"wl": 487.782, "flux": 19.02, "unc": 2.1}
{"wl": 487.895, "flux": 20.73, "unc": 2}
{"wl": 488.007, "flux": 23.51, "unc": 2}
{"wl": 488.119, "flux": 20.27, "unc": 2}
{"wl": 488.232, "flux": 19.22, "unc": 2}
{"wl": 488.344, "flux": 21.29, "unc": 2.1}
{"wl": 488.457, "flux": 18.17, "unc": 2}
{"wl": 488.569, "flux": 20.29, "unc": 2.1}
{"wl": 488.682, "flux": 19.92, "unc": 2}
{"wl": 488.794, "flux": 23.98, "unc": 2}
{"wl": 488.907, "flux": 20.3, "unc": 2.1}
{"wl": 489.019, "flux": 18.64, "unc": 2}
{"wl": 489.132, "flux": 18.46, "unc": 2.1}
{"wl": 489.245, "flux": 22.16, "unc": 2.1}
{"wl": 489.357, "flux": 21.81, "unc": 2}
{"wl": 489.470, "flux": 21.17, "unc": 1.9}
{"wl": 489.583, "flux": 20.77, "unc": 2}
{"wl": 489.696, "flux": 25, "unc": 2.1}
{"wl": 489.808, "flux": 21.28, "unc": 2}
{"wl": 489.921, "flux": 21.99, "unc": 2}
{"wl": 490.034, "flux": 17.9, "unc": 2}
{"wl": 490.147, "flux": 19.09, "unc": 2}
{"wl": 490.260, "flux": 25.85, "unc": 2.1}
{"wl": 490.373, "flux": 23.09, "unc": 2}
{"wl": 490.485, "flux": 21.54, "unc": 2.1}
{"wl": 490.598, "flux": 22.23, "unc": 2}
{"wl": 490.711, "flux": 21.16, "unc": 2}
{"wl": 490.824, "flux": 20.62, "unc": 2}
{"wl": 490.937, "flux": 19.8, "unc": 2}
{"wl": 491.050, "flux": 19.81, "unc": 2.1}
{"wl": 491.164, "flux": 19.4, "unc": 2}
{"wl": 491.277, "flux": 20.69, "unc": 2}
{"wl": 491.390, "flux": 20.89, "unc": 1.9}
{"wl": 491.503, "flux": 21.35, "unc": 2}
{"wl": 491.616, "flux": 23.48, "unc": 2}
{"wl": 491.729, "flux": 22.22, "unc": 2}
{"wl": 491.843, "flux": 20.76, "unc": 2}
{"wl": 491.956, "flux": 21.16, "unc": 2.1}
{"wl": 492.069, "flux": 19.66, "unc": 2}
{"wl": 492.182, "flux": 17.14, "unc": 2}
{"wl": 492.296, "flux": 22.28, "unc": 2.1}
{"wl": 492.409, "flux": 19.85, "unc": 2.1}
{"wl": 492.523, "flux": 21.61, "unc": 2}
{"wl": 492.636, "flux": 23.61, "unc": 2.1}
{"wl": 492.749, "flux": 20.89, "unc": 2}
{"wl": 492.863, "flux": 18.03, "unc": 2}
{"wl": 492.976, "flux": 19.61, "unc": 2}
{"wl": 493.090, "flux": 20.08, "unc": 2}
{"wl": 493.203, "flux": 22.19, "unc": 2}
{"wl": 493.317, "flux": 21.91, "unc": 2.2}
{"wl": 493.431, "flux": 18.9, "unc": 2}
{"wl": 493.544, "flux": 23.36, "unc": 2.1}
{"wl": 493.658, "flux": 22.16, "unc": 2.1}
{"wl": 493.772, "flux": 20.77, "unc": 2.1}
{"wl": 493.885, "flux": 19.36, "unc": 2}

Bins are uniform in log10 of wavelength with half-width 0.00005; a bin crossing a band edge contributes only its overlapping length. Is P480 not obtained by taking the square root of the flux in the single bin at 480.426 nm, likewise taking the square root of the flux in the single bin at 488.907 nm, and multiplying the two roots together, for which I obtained 22.0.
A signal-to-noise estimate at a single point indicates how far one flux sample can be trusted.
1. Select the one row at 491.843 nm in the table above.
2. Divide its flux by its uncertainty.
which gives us 10.38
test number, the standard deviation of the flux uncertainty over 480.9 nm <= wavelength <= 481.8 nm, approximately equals 0.05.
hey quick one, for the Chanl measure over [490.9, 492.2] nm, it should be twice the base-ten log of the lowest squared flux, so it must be 4.94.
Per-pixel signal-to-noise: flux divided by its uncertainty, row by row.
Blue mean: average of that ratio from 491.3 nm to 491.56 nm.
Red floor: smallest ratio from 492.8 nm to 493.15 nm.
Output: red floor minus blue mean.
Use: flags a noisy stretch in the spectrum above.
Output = -1.8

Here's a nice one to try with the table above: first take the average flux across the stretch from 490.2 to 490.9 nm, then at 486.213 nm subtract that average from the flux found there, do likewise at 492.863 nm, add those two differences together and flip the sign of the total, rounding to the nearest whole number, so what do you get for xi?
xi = -55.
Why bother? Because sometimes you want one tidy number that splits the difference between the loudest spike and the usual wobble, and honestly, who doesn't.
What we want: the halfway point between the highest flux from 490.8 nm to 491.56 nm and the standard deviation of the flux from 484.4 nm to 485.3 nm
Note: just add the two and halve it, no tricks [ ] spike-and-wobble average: 11.7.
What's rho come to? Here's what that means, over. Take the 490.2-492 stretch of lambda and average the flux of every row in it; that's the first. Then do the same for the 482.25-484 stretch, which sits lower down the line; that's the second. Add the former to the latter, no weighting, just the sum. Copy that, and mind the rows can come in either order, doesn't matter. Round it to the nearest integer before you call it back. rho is 44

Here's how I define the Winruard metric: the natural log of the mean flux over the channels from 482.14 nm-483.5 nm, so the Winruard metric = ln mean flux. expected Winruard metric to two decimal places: 3.13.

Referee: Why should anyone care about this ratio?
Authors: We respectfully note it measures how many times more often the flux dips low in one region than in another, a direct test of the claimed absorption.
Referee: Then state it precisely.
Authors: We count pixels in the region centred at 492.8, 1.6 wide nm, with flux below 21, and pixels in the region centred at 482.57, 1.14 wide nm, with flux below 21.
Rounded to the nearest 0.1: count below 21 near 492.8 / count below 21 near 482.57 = 4.0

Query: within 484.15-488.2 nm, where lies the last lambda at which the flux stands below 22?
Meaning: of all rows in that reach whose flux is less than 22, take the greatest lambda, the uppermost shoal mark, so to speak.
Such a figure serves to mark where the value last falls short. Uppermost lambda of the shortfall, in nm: 488.119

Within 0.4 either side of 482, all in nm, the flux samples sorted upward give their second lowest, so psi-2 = 20.51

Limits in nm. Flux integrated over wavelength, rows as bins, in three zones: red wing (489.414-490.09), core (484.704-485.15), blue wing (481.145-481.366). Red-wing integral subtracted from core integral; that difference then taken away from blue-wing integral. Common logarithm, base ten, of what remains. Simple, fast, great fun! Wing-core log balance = 1.01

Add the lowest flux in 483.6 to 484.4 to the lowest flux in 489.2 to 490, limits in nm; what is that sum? 39.7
